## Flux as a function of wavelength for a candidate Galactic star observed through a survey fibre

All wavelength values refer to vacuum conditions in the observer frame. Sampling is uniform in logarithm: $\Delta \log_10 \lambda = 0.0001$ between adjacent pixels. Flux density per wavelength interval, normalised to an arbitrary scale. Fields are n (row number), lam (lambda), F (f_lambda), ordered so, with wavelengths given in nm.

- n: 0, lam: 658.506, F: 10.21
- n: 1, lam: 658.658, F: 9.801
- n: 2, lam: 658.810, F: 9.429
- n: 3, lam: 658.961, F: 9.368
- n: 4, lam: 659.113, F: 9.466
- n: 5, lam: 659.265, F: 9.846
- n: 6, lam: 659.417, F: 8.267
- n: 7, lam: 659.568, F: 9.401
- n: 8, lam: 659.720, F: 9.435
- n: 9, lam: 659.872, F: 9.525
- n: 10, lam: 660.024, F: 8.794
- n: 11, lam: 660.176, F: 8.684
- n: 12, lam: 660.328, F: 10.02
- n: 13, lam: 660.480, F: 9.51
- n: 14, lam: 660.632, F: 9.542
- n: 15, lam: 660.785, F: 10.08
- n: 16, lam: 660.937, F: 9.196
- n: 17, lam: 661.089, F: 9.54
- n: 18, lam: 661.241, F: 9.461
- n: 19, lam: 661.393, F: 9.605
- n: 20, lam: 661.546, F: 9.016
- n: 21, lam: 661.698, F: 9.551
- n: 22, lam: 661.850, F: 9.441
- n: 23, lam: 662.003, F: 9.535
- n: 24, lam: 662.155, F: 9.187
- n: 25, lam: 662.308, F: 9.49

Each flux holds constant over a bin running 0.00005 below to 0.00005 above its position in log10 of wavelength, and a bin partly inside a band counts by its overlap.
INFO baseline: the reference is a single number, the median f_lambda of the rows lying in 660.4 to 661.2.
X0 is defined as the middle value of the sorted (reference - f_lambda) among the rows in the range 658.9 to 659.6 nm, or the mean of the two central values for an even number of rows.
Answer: 0.14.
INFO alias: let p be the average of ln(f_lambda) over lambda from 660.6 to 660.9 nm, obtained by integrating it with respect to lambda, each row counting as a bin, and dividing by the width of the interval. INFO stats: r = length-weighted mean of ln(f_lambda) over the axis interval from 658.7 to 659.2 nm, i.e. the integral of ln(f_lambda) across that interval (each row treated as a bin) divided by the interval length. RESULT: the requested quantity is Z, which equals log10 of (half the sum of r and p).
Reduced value 0.354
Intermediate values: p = 2.27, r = 2.246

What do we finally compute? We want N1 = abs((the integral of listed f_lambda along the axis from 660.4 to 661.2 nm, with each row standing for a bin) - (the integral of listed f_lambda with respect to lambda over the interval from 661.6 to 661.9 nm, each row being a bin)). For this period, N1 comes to 4.8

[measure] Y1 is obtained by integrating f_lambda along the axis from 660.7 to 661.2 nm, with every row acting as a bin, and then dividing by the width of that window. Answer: 9.6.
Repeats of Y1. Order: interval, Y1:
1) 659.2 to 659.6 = 9.1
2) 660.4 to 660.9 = 9.7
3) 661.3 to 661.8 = 9.4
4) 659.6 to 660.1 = 9.3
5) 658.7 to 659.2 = 9.5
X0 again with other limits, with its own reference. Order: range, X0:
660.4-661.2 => 0.00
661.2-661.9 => 0.08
